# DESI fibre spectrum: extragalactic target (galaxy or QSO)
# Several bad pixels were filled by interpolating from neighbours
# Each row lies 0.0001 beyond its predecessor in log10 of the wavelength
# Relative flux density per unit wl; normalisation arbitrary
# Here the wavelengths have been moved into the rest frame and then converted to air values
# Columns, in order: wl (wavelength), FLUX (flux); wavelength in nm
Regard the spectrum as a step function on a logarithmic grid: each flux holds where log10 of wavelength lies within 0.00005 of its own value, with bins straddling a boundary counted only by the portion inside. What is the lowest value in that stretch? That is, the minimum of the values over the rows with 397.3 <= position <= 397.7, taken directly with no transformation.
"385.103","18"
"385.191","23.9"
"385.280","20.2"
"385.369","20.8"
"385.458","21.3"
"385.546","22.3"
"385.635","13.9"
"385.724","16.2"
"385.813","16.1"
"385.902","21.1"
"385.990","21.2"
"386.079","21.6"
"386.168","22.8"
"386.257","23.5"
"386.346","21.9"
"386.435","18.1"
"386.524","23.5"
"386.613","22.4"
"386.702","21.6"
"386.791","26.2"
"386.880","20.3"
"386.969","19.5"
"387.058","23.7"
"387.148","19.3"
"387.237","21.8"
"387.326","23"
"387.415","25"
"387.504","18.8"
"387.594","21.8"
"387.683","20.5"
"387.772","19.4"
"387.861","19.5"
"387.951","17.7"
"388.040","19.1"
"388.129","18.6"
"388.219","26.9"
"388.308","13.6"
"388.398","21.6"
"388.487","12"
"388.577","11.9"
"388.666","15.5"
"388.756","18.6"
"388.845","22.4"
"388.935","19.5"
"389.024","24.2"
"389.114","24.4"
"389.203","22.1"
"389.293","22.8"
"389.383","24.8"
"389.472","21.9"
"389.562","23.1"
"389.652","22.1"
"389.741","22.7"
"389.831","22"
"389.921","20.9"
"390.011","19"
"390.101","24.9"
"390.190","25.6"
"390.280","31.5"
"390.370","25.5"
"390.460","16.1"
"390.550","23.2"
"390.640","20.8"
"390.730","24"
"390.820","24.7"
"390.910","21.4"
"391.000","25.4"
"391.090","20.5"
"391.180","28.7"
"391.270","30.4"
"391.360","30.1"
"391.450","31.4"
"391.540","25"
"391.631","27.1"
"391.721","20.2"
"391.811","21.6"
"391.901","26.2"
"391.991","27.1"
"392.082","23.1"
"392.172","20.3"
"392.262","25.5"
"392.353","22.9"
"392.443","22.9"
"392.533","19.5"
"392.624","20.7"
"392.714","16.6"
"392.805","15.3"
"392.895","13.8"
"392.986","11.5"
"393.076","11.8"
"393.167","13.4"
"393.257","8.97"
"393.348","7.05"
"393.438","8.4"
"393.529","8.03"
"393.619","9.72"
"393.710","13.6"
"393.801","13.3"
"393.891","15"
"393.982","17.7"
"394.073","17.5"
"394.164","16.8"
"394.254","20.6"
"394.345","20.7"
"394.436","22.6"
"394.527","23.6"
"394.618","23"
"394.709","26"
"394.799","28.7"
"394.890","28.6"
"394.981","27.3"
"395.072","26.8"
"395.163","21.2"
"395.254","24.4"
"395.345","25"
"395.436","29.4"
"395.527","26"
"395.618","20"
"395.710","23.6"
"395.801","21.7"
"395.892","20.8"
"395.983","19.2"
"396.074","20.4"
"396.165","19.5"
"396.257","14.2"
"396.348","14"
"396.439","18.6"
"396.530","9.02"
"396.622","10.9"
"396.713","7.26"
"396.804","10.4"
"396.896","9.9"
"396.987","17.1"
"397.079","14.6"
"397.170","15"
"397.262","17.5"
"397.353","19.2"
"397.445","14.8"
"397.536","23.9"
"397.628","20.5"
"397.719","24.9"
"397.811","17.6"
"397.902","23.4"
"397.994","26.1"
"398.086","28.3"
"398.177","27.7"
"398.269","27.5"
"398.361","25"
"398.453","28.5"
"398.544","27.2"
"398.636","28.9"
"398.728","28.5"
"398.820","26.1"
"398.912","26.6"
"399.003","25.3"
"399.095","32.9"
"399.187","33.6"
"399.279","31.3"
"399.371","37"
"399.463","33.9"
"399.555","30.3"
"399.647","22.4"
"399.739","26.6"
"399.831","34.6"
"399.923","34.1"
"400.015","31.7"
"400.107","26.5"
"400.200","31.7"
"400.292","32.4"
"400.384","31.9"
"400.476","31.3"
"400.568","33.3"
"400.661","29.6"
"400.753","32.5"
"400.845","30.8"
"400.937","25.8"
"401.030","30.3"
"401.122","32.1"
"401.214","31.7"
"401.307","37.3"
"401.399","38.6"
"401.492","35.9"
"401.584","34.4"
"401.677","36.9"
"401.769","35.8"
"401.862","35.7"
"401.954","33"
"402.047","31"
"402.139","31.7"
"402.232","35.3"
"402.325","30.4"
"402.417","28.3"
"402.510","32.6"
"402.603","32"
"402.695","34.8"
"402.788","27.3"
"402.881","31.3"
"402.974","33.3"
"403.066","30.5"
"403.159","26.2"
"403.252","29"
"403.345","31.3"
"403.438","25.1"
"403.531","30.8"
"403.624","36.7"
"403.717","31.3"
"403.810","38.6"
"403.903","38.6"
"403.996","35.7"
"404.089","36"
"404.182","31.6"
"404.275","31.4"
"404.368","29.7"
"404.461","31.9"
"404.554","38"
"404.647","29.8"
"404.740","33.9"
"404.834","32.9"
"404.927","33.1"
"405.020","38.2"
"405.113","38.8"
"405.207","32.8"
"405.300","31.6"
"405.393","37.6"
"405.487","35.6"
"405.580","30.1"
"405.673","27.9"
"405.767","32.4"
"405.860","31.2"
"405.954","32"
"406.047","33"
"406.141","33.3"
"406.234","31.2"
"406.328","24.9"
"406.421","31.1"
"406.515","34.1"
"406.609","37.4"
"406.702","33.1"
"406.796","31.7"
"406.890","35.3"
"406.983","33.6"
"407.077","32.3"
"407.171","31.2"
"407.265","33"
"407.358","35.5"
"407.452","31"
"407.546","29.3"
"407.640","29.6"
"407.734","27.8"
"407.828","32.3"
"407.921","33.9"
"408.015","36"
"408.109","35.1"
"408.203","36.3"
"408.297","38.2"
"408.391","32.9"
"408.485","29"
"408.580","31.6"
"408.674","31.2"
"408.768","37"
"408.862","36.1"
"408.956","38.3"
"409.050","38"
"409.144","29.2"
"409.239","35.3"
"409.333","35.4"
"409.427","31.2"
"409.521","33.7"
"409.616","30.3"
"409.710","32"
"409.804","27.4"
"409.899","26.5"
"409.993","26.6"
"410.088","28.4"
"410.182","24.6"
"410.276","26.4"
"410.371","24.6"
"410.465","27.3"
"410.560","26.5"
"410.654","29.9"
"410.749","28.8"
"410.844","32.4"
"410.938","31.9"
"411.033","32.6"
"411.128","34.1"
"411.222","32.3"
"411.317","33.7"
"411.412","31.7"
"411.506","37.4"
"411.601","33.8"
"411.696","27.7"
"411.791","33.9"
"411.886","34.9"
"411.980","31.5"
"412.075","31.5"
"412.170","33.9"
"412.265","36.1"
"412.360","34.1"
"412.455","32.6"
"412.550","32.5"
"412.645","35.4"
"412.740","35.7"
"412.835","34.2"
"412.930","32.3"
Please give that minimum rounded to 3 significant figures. 14.8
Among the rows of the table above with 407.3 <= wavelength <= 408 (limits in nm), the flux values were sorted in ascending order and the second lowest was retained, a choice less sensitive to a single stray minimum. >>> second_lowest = 29.3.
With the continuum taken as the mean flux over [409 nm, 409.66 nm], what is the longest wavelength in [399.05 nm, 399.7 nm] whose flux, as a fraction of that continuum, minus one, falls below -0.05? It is 399.647 nm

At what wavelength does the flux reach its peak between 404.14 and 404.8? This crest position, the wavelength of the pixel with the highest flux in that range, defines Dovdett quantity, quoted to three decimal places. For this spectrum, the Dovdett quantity 404.554 nm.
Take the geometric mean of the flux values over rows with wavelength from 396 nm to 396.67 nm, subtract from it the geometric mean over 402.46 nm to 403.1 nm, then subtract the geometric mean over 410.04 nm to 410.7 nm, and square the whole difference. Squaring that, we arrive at 1911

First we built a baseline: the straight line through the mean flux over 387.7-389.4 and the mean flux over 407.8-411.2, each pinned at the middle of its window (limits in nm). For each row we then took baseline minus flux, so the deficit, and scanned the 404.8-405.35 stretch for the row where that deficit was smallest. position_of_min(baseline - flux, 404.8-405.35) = 405.113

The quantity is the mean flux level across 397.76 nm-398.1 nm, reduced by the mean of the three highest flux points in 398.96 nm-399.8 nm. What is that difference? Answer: -11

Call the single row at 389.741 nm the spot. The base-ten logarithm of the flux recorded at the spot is 1.36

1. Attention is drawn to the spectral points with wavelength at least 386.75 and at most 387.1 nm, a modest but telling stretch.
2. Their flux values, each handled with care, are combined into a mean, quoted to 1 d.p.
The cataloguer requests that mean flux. 22.4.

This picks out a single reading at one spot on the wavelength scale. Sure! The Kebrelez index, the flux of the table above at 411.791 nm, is 33.9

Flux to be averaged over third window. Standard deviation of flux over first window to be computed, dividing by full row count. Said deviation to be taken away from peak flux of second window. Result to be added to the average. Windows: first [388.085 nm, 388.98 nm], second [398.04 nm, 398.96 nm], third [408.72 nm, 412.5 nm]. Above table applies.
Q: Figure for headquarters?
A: 56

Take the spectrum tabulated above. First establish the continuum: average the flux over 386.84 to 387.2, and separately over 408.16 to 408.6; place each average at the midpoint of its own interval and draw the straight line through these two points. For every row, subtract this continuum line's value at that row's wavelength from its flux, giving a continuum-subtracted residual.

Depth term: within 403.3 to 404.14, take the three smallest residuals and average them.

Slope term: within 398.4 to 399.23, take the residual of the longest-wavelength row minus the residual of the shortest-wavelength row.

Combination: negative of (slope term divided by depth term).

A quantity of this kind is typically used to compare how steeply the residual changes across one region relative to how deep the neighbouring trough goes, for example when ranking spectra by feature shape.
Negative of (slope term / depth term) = 3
